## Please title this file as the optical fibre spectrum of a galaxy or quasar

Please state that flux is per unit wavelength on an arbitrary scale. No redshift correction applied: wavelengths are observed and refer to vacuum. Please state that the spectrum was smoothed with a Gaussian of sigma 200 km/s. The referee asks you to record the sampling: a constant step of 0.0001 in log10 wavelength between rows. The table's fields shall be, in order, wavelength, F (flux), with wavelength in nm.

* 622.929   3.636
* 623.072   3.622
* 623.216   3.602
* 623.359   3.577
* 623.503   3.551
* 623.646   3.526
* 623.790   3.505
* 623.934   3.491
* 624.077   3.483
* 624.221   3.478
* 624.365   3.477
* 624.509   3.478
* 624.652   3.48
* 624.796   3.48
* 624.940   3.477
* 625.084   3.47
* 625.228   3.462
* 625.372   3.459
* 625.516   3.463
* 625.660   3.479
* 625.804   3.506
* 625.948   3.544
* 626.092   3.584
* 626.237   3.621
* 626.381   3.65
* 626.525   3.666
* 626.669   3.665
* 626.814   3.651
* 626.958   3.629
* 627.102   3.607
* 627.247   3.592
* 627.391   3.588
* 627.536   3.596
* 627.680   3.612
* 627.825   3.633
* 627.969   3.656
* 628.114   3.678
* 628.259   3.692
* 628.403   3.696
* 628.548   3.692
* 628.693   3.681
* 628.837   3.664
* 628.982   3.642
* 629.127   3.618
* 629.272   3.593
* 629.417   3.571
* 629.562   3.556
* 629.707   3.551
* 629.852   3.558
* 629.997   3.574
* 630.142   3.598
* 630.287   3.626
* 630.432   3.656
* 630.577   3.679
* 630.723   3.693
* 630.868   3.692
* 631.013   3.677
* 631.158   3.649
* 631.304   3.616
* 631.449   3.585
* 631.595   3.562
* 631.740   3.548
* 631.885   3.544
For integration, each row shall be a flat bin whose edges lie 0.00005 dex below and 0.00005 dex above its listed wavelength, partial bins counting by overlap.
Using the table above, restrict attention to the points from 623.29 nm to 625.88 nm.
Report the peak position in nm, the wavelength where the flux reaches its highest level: 623.359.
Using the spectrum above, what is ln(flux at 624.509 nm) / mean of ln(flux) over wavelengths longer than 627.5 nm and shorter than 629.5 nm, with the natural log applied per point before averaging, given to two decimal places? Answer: 0.96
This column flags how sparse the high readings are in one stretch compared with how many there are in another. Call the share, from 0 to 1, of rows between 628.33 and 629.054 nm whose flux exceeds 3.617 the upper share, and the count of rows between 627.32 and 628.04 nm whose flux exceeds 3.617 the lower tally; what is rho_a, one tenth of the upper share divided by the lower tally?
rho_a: 0.050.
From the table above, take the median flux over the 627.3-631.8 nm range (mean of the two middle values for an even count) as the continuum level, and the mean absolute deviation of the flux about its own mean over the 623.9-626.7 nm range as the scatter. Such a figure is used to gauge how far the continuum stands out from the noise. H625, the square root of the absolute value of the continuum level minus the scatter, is 1.89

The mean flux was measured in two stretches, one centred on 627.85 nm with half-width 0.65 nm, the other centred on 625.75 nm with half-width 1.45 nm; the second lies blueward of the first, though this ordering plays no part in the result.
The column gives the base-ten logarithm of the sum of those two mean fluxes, 0.856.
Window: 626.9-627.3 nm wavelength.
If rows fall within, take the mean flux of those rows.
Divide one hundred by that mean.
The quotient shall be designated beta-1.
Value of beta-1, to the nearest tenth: 27.7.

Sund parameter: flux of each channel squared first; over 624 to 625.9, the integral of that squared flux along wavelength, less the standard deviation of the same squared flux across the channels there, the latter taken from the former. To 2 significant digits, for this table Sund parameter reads 23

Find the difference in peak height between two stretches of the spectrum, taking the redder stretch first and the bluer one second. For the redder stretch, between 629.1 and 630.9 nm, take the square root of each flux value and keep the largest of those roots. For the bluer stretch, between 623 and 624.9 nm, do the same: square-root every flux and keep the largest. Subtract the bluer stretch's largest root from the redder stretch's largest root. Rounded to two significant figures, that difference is 0.019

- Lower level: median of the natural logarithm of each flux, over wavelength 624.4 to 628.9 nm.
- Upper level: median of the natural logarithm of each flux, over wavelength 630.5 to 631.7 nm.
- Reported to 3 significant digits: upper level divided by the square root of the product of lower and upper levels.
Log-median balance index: 1.01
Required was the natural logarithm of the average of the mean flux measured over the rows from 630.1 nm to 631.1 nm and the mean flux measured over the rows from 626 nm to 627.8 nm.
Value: 1.29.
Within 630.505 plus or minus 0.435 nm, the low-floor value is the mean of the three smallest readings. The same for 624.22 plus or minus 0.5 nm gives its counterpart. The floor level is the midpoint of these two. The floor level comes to 3.552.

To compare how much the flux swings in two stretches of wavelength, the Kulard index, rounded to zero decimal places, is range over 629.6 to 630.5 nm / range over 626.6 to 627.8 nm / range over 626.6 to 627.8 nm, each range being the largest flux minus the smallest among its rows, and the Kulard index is 18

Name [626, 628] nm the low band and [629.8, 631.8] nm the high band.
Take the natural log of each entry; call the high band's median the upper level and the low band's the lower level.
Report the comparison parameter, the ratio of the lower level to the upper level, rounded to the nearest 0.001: 1.001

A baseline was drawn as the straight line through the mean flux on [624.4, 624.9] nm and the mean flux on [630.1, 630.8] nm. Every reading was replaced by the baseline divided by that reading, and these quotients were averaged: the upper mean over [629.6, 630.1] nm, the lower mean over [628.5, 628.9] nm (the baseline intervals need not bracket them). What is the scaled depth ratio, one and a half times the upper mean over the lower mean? 1.56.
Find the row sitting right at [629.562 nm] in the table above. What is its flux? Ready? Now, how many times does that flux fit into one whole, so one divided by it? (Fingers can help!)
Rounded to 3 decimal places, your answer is 0.281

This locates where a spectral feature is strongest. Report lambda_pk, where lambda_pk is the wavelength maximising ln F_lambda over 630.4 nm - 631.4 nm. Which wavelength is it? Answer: 630.723 nm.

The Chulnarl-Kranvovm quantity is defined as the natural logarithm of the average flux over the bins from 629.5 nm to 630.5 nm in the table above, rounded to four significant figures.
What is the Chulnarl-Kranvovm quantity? 1.278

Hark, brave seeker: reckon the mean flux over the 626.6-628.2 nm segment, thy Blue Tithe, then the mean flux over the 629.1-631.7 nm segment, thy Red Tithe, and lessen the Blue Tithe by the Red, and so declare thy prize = 0.014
